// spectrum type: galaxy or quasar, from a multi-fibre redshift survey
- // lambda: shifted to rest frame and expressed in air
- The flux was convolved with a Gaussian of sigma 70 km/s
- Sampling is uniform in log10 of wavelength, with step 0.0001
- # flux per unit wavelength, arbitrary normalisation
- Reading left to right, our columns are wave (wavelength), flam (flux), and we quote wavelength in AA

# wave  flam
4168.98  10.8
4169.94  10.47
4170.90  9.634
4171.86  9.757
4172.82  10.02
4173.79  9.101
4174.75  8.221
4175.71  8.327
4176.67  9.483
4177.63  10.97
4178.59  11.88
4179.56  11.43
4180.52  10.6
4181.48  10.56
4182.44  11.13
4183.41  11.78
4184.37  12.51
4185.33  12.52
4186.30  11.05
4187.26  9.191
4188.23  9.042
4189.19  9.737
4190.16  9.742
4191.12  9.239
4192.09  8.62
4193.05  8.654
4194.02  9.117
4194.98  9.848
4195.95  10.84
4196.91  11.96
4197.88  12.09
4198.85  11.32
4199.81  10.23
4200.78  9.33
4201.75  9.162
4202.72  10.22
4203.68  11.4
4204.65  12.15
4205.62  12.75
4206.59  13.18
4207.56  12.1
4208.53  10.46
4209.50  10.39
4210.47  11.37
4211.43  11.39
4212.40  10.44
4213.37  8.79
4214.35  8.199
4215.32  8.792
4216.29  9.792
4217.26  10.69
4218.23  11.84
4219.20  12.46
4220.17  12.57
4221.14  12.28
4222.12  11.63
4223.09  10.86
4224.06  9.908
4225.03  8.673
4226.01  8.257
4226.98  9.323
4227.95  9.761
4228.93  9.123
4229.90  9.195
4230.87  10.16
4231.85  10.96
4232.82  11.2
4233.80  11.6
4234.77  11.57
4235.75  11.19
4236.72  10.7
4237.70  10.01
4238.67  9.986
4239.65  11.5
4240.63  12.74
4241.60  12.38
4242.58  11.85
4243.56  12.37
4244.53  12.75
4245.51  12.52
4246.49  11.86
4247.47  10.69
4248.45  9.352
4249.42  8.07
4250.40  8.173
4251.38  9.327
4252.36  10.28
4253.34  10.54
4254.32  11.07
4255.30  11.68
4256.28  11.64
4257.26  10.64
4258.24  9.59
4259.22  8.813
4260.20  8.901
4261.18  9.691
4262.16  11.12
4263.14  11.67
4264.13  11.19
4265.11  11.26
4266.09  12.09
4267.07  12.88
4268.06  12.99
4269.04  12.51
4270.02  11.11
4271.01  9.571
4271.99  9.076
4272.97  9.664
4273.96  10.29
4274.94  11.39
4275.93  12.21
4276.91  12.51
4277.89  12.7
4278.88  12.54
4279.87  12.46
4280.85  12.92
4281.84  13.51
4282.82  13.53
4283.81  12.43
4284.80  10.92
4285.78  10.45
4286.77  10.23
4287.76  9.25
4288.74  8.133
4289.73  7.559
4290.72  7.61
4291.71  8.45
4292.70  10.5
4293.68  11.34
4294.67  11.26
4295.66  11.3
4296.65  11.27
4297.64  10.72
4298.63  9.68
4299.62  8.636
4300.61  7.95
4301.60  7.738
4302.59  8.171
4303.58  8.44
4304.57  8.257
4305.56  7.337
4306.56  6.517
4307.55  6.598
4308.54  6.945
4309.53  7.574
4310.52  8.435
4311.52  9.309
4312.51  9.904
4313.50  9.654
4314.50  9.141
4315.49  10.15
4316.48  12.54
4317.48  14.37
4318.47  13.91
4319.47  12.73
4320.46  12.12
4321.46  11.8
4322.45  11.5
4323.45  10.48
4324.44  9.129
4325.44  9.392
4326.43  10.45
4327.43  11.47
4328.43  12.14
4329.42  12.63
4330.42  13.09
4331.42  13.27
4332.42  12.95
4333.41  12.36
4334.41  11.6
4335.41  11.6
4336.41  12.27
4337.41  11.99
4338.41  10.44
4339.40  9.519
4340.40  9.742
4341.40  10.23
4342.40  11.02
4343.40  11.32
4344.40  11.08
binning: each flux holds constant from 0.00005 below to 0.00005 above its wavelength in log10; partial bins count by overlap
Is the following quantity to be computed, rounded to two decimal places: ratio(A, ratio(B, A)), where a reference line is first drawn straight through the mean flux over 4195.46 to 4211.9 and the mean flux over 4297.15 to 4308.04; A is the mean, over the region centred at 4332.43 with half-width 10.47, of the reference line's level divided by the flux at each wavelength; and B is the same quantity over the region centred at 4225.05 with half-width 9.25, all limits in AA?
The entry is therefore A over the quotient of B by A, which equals 0.42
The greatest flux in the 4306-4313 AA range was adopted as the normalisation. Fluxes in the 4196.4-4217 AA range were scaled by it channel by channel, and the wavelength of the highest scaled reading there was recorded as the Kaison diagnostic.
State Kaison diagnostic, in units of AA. 4206.59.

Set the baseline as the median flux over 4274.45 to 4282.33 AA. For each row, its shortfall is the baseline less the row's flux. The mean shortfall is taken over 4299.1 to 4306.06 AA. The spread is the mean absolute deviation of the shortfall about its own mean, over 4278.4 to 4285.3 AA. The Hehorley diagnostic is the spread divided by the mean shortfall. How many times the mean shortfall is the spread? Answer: 0.1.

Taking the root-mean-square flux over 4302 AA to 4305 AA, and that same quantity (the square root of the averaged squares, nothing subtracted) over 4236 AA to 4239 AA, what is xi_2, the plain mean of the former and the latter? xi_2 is 9.3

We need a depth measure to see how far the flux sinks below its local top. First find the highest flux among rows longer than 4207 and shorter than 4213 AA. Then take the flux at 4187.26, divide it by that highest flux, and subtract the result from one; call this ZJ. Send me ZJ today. 0.24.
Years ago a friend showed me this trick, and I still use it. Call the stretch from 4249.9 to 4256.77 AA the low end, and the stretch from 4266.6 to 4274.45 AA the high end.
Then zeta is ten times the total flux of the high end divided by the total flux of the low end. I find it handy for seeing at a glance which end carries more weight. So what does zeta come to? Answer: 12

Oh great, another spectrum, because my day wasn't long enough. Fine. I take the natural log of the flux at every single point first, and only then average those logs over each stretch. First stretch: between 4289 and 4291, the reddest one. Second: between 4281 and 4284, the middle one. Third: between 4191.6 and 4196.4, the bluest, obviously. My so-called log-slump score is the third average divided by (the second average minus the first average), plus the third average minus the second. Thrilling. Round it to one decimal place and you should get 3.7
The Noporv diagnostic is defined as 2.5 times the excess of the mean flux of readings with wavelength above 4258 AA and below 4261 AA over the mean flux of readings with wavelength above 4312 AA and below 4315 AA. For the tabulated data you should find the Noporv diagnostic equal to -1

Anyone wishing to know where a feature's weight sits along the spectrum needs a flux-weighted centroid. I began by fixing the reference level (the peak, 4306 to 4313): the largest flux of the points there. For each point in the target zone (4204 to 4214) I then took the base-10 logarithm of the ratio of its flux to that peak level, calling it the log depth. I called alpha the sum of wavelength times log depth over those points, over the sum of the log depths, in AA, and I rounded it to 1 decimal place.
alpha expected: 4207.0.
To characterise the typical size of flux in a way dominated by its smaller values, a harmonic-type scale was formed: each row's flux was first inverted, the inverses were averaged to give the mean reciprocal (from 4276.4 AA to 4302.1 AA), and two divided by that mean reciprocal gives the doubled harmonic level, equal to 20.5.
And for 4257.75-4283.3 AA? 22.4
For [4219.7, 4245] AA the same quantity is 21.4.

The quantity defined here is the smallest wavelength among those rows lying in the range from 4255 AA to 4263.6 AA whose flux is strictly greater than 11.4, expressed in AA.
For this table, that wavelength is 4255.30 AA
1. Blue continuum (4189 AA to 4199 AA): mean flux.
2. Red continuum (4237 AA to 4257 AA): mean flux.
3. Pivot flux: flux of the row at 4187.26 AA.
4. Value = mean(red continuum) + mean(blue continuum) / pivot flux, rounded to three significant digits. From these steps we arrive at 12.0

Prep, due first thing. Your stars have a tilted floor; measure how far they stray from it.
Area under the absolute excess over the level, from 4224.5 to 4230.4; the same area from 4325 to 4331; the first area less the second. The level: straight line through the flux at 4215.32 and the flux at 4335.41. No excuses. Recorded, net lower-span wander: -4.3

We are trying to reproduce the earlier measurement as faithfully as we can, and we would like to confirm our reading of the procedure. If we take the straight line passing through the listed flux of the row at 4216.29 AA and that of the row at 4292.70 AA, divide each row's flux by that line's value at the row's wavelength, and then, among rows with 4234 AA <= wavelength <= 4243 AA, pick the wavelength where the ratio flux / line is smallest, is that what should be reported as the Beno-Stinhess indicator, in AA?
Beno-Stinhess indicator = 4238.67 AA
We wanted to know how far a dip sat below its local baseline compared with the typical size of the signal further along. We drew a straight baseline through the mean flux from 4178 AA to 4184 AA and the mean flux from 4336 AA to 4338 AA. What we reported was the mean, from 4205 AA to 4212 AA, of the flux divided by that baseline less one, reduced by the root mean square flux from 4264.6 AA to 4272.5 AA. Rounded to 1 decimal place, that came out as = -11.5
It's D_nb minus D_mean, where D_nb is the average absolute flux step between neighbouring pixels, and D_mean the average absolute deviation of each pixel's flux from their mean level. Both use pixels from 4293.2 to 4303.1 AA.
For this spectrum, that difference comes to -0.91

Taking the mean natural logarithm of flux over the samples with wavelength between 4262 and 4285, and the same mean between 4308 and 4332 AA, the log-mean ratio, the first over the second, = 1.04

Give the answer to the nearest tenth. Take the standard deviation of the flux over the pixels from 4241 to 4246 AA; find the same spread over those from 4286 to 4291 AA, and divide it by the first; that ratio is 3.5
